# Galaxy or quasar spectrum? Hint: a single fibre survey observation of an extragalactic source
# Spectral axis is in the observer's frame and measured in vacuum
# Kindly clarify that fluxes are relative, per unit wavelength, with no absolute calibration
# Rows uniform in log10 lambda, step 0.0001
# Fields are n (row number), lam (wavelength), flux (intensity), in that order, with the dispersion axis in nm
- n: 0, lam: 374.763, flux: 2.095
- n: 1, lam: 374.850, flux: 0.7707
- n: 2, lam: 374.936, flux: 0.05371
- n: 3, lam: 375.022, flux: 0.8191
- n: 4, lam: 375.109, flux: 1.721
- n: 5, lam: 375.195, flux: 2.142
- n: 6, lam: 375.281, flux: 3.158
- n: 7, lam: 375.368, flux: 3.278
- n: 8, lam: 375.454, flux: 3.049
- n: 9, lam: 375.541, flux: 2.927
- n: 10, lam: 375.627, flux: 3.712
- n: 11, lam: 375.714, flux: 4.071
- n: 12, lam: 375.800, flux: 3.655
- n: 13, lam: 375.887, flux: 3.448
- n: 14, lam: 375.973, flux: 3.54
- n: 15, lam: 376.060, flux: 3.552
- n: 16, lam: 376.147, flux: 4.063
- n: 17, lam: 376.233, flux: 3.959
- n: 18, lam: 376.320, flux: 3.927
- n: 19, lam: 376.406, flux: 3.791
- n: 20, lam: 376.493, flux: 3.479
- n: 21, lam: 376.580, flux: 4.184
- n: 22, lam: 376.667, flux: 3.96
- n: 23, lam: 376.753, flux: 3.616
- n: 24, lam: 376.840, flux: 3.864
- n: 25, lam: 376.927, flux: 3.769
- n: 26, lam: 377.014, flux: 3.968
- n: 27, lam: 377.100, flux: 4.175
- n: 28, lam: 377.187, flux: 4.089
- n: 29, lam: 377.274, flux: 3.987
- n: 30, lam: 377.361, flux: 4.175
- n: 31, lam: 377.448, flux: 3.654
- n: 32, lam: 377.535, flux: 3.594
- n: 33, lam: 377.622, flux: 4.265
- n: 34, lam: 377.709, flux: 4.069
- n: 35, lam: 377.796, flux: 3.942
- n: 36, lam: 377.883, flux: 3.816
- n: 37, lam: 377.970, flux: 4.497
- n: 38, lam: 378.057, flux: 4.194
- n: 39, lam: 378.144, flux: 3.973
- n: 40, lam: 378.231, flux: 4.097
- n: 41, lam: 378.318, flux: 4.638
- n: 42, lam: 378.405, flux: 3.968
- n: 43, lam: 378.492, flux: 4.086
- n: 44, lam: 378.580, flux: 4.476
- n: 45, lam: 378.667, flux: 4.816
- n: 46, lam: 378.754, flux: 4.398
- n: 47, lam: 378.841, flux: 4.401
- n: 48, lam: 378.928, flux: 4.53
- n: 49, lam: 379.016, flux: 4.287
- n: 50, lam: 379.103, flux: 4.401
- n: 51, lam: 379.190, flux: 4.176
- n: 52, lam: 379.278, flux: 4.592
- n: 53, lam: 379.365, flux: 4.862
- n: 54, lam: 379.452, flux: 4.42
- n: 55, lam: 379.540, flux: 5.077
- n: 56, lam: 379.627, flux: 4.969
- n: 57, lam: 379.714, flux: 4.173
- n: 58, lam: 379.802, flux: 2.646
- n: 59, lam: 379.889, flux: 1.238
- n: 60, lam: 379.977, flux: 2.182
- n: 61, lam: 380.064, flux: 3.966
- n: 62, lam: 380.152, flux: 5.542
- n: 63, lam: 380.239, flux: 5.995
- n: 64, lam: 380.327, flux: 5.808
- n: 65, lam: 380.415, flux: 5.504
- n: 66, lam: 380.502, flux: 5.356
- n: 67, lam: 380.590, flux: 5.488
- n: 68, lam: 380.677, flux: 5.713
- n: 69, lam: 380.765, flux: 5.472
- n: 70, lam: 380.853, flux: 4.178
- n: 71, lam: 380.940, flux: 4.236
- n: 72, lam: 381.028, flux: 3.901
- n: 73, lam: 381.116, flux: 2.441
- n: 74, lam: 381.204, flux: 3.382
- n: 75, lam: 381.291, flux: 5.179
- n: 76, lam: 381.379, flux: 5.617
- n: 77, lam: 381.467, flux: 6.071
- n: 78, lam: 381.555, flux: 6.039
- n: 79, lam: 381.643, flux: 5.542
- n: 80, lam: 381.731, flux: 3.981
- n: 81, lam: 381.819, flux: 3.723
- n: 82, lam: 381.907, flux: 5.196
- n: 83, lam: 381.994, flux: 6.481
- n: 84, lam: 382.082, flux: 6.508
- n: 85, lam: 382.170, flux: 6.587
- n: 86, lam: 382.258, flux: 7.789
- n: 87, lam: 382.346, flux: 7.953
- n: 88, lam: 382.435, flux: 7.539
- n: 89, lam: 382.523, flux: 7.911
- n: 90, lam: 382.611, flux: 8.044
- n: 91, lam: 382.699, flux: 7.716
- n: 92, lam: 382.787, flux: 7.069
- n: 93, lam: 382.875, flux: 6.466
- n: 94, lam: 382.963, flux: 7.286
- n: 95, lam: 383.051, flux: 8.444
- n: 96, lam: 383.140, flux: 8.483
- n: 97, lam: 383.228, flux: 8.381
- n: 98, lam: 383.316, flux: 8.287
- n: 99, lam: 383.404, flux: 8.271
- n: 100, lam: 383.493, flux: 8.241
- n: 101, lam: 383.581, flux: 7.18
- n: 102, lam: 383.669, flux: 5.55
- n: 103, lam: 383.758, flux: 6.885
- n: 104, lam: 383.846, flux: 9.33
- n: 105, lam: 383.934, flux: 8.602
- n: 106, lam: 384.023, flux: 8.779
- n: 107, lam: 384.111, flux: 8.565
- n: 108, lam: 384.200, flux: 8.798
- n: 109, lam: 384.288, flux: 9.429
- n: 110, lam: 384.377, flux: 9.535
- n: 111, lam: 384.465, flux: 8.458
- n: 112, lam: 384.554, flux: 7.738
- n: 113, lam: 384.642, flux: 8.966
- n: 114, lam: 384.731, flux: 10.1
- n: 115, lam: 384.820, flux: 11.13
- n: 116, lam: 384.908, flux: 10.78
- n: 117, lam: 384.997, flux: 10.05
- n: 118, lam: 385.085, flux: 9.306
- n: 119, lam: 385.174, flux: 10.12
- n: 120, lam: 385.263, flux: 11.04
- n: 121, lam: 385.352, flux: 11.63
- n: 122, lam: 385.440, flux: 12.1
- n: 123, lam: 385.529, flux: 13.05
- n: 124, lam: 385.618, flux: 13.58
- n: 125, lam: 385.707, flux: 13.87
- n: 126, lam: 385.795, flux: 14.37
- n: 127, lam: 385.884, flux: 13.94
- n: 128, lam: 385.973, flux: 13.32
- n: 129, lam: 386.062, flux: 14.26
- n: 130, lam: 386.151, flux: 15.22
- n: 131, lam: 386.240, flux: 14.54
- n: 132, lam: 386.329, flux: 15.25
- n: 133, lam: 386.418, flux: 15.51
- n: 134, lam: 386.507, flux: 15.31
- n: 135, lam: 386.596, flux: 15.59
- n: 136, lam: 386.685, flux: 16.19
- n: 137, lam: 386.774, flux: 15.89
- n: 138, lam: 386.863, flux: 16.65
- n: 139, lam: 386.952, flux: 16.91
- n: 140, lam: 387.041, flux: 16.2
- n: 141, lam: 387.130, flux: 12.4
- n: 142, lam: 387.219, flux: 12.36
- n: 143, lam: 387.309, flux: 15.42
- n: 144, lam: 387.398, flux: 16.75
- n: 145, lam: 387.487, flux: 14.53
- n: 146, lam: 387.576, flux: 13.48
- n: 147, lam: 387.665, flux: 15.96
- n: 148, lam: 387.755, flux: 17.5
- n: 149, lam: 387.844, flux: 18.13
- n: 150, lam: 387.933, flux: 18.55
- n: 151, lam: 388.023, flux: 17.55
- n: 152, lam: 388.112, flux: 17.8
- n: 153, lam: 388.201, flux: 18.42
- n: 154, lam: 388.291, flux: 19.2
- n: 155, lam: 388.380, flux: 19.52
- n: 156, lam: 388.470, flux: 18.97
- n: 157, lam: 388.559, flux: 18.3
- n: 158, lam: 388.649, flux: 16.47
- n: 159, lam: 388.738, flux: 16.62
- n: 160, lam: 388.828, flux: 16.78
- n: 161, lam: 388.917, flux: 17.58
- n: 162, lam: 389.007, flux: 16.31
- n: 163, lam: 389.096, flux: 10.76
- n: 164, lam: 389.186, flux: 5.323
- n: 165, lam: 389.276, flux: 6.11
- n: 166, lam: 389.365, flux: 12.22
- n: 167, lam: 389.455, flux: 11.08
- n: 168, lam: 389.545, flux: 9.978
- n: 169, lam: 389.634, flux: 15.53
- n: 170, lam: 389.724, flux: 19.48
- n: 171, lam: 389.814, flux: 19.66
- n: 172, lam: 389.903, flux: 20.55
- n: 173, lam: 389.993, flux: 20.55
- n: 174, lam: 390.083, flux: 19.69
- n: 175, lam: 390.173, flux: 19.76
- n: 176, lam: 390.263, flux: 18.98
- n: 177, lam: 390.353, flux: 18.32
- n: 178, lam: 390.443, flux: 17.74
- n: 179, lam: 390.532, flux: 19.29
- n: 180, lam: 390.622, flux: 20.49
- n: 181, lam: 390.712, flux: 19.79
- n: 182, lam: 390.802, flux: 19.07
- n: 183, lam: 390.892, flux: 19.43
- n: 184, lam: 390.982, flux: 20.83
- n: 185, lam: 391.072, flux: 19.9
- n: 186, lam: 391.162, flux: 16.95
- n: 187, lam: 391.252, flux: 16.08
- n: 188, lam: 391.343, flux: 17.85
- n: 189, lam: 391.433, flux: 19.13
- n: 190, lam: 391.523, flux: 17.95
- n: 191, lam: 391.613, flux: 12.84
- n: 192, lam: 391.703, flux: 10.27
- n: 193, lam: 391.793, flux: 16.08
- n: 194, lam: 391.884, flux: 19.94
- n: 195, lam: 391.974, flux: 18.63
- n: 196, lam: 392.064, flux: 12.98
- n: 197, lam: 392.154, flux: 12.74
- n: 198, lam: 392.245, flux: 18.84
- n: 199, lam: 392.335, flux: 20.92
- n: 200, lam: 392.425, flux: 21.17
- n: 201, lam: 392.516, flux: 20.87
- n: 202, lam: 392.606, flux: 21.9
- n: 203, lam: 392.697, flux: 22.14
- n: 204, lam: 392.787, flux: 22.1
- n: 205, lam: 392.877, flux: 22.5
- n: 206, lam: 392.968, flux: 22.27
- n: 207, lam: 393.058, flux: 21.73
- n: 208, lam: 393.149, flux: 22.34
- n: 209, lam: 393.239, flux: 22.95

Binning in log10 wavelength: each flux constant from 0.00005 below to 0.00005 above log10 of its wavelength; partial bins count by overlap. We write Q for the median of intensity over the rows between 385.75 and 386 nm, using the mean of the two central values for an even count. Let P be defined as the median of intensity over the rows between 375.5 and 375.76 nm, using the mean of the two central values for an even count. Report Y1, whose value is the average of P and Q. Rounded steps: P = 4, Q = 14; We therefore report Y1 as 9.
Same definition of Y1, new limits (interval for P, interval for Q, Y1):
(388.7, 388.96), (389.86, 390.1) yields 19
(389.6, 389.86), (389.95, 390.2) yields 20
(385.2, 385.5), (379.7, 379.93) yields 7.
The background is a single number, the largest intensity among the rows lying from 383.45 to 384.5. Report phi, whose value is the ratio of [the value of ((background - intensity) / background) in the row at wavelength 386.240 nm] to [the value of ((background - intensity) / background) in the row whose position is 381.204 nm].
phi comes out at -0.8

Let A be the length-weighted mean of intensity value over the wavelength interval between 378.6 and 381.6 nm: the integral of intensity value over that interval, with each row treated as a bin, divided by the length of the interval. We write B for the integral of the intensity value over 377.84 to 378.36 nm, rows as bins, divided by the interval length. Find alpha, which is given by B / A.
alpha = 0.9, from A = 4.6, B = 4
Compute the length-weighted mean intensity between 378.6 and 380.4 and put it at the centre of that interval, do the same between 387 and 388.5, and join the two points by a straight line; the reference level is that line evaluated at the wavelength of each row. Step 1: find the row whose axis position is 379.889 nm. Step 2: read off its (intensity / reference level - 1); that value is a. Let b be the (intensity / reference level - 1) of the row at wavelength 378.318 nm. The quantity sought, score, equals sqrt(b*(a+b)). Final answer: 0.19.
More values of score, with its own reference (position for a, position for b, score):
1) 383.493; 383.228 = 0.23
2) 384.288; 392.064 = 0.52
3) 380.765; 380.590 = 0.13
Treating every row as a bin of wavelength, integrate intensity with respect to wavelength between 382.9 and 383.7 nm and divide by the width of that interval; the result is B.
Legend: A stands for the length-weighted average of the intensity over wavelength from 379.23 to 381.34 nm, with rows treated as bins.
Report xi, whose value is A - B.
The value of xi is -3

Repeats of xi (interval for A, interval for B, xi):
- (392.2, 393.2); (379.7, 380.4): 18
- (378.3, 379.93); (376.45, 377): 0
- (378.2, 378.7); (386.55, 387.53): -11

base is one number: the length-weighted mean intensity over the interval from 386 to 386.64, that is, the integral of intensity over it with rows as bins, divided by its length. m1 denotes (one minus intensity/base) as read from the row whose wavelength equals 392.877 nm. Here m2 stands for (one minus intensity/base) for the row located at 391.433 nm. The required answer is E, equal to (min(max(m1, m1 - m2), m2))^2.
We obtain 0.07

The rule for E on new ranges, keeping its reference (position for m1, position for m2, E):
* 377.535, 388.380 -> 0.09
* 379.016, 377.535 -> 0.51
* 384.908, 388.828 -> 0.01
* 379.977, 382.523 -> 0.22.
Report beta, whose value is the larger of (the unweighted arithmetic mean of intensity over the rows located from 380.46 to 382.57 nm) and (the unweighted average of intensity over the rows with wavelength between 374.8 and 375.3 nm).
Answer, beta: 5.5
